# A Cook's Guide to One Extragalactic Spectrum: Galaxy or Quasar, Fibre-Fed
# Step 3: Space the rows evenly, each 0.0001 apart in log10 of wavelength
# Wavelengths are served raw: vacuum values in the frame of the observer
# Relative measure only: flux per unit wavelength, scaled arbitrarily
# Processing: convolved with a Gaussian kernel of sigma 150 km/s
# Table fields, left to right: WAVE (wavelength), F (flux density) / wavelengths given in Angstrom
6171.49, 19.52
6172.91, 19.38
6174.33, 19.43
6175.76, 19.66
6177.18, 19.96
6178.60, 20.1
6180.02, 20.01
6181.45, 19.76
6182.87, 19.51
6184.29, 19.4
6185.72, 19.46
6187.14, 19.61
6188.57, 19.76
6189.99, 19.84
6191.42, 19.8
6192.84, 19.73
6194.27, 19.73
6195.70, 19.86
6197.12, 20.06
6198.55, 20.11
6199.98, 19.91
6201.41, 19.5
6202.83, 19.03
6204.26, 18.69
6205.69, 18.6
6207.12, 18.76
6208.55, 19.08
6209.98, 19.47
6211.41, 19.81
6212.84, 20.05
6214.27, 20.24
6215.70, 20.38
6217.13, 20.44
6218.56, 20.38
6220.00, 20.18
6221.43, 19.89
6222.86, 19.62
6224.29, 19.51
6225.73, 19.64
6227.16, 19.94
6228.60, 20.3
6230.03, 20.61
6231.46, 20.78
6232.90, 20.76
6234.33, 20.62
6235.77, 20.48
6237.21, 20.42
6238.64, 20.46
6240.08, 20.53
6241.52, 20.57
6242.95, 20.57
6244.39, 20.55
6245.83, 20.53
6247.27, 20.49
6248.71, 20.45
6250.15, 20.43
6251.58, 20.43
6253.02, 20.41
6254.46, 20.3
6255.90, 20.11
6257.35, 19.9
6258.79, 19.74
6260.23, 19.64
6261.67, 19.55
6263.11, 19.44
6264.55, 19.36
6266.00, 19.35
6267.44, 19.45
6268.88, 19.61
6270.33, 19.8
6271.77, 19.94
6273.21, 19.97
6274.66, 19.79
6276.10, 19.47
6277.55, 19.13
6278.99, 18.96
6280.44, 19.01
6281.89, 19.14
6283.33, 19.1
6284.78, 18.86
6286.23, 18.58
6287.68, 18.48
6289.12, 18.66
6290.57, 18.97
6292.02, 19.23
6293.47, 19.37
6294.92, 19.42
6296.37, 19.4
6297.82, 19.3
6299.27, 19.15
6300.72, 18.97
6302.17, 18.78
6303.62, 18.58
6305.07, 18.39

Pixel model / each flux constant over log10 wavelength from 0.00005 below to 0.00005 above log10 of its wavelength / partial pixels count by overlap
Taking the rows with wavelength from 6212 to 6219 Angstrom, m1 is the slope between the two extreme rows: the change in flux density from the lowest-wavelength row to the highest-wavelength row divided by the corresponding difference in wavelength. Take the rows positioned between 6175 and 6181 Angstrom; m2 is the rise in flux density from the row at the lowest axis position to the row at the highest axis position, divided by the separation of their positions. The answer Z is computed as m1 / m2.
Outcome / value 0.7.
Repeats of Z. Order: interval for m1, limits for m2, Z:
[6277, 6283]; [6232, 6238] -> 0.0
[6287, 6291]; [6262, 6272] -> 2.9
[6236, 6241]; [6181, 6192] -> 9.6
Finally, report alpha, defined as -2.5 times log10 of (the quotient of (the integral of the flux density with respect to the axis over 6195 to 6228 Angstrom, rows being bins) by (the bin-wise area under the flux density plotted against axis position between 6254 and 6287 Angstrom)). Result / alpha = -0.01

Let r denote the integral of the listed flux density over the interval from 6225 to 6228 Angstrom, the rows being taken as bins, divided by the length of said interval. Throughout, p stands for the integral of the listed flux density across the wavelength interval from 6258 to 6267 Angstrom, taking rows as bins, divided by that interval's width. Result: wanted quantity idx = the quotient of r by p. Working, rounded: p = 19.5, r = 19.8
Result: 1.01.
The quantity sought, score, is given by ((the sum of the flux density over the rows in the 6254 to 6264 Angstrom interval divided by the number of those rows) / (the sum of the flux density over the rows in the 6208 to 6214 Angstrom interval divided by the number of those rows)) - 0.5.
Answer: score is 0.511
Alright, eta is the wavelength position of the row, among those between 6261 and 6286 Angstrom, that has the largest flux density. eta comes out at 6273.21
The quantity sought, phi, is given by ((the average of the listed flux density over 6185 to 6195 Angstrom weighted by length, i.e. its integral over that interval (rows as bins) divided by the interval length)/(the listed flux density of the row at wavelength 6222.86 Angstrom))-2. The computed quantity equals -0.996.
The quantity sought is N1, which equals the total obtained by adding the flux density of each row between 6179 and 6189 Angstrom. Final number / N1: 138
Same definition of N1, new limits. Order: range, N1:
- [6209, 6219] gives 141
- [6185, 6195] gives 138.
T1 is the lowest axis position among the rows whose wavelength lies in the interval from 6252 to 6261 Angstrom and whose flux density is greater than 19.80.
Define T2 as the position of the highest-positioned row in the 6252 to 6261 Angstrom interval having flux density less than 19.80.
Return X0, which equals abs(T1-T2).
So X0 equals 7.2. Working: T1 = 6253.02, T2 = 6260.23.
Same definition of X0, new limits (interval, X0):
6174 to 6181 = 1.4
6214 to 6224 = 8.6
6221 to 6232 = 4.3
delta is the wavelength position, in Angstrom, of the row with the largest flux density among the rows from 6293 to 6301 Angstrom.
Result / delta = 6294.92 Angstrom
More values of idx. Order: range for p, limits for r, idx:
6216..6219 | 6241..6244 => 1.01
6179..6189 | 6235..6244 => 1.04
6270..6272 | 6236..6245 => 1.03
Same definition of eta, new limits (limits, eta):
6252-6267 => 6253.02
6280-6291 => 6281.89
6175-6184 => 6178.60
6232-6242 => 6232.90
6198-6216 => 6215.70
